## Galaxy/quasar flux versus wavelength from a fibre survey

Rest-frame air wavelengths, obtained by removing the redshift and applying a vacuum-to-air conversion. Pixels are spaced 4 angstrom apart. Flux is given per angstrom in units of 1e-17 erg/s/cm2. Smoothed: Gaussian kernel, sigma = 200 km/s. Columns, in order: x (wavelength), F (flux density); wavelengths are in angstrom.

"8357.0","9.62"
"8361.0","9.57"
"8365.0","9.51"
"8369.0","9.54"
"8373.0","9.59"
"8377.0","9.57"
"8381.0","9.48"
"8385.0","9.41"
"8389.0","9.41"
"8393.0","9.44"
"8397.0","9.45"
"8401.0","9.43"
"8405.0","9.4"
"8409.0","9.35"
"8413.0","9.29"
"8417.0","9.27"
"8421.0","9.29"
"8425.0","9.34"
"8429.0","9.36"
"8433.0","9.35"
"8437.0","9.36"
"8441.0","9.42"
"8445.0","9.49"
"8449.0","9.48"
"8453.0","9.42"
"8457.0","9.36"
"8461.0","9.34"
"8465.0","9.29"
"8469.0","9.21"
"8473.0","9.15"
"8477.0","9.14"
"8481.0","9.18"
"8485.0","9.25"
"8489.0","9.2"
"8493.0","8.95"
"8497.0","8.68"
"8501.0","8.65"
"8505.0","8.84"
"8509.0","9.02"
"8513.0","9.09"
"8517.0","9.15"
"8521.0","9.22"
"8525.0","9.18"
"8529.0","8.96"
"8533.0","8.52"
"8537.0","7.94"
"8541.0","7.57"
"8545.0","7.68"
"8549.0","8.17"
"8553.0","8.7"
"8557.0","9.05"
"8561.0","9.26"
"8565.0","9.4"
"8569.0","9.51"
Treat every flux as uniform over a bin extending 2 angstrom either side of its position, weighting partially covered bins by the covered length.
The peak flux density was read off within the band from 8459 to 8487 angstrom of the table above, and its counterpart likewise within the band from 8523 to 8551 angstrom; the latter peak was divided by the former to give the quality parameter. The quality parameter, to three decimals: 0.983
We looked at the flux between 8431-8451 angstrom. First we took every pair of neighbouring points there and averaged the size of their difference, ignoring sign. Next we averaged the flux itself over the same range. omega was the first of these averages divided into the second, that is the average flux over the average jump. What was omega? 251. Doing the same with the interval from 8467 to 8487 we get 204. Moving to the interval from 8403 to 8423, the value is 249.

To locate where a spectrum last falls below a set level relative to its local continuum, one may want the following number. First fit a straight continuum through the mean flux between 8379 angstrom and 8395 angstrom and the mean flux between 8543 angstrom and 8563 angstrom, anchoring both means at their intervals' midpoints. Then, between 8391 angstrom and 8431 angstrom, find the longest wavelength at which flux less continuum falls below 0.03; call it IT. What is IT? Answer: 8417.0 angstrom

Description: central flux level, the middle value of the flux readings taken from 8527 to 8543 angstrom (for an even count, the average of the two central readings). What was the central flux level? 8.23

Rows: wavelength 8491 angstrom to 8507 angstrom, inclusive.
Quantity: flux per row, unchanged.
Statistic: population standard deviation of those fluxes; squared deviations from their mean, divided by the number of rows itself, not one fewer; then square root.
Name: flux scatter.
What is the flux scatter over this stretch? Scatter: 0.122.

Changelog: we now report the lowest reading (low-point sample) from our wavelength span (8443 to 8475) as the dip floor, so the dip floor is 9.15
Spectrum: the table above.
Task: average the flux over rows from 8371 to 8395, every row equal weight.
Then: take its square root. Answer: 3.08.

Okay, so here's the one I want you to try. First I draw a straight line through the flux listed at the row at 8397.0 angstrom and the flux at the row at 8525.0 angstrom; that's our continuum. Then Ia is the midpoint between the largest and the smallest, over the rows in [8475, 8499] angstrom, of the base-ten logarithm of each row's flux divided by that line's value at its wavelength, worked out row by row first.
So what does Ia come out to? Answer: -0.0139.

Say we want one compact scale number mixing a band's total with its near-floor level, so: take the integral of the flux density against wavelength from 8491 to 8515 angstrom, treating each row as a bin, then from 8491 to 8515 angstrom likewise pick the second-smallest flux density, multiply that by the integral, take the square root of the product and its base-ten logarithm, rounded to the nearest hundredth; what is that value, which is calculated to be 1.63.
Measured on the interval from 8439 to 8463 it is 1.66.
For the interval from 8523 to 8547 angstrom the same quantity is 1.59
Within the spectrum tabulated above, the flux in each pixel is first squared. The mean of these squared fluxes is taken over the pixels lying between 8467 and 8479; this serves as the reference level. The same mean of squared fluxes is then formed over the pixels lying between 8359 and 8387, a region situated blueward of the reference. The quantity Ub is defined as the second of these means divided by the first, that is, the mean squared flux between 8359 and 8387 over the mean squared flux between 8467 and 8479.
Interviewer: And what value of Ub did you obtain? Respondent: 1.08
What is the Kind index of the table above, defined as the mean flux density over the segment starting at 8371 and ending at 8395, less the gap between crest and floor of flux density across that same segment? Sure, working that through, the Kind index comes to 9.3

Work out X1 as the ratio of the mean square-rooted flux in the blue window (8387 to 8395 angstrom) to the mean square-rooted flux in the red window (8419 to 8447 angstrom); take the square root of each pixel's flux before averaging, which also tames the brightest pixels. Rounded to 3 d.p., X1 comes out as 1.003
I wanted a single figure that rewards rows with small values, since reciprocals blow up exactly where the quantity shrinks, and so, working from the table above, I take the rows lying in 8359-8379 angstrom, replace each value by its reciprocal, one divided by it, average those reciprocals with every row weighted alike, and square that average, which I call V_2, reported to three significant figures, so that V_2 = 0.0110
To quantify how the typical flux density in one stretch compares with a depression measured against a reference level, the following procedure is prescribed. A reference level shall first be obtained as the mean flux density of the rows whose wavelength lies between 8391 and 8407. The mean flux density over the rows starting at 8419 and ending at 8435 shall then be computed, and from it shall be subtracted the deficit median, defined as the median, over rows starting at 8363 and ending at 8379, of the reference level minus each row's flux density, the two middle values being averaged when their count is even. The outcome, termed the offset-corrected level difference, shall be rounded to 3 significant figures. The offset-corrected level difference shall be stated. 9.46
